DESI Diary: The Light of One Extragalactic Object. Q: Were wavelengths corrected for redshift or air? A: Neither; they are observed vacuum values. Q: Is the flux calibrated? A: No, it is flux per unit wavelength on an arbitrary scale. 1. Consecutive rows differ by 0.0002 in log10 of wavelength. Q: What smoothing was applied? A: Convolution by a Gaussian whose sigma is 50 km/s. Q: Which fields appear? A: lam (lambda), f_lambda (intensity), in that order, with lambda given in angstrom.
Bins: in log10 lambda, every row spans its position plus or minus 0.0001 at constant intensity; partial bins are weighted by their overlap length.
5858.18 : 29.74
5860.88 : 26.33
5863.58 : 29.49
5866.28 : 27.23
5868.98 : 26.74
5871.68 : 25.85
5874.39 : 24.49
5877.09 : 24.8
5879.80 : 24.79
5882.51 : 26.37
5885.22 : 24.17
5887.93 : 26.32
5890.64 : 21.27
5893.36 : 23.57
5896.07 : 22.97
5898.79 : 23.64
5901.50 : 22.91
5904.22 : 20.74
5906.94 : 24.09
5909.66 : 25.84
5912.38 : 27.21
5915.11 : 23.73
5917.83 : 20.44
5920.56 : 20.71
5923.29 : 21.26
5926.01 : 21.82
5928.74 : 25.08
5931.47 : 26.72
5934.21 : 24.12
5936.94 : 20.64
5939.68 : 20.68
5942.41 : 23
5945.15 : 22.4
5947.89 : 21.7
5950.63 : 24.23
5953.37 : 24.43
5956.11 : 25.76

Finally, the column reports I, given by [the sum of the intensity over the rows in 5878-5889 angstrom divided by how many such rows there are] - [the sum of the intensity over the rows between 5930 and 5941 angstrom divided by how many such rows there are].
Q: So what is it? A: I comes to 2.4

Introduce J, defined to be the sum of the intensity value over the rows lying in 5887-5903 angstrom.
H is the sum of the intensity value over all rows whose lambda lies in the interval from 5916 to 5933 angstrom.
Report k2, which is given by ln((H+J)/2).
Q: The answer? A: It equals 4.93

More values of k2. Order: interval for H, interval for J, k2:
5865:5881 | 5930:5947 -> 4.98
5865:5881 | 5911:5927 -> 4.97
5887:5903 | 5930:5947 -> 4.94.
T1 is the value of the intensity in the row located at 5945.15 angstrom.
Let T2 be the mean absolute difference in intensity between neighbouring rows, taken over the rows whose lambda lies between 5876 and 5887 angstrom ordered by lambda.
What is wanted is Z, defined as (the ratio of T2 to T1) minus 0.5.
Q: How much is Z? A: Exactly -0.444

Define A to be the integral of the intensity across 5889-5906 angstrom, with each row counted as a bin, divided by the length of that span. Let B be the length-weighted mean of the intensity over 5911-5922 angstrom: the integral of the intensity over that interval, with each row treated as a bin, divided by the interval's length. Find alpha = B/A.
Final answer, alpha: 1.02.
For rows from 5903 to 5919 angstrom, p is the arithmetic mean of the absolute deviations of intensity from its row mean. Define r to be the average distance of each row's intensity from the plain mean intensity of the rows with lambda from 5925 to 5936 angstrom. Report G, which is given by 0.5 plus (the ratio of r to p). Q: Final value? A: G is 1.2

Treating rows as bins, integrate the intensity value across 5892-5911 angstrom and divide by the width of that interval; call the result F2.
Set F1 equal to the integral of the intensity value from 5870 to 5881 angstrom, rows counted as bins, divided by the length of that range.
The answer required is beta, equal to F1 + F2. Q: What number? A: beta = 48.4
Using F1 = 25.0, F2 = 23.4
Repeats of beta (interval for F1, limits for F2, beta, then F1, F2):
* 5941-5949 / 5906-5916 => 47.7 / 22.4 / 25.3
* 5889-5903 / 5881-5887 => 48.3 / 22.9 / 25.3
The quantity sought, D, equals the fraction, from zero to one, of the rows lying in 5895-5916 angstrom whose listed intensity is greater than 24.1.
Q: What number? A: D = 0.25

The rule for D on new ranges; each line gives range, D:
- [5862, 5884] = 1.00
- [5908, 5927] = 0.29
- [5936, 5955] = 0.29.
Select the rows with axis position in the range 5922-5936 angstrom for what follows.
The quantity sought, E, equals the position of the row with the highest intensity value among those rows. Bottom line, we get 5931.47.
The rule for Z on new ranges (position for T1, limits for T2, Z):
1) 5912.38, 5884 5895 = -0.384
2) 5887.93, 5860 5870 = -0.425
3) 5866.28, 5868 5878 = -0.469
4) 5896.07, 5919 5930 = -0.437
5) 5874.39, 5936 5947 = -0.460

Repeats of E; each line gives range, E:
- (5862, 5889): 5863.58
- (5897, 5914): 5912.38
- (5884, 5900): 5887.93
